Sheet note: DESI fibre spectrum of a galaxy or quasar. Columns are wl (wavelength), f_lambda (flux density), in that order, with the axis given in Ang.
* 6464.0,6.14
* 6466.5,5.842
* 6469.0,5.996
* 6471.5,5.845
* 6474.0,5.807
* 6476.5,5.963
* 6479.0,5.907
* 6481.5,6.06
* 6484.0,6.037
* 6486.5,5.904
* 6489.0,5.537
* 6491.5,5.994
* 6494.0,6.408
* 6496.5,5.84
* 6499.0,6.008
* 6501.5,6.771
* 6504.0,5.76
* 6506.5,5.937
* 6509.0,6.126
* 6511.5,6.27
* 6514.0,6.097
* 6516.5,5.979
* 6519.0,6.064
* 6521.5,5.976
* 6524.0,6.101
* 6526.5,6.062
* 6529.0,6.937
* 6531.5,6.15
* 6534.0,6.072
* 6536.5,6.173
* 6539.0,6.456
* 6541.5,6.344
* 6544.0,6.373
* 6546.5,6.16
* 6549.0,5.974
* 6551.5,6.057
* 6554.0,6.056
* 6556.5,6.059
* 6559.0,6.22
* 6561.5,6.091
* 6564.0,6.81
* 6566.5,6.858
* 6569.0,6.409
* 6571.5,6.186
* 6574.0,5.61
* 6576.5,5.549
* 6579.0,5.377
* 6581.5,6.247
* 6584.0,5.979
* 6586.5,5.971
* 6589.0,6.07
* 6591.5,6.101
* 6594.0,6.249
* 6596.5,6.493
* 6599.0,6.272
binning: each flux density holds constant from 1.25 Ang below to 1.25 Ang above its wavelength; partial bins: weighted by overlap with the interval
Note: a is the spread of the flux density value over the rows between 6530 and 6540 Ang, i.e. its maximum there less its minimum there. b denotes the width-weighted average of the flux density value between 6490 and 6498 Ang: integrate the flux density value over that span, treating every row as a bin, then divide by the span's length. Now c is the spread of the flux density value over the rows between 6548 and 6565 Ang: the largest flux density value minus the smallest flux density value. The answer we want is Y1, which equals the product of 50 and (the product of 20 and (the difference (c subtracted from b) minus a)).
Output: 4841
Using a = 0.4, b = 6.06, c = 0.84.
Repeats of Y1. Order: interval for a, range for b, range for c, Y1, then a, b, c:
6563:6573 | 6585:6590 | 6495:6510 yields 4333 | 0.7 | 6.02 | 1.01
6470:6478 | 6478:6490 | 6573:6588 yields 4870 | 0.2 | 5.90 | 0.87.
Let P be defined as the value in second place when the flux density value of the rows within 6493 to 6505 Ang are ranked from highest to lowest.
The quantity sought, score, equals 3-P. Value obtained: -3.41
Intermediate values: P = 6.408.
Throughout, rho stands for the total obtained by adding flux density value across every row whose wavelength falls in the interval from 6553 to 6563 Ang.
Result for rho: 24.4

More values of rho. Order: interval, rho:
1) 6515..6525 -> 24.1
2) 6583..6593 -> 24.1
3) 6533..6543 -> 25.0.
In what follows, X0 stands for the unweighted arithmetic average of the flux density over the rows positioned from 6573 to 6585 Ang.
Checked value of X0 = 5.75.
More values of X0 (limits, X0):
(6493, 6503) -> 6.26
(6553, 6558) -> 6.06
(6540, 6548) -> 6.29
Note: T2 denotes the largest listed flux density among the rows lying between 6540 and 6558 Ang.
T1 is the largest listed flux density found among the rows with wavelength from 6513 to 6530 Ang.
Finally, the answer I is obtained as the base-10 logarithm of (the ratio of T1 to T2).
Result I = 0.037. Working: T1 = 6.937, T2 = 6.373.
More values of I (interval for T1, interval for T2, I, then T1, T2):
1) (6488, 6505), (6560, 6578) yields -0.006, 6.771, 6.858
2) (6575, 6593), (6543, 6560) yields -0.009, 6.247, 6.373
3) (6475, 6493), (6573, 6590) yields -0.013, 6.06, 6.247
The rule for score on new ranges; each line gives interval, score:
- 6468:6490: -3.04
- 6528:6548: -3.46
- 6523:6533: -3.15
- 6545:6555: -3.06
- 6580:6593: -3.10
